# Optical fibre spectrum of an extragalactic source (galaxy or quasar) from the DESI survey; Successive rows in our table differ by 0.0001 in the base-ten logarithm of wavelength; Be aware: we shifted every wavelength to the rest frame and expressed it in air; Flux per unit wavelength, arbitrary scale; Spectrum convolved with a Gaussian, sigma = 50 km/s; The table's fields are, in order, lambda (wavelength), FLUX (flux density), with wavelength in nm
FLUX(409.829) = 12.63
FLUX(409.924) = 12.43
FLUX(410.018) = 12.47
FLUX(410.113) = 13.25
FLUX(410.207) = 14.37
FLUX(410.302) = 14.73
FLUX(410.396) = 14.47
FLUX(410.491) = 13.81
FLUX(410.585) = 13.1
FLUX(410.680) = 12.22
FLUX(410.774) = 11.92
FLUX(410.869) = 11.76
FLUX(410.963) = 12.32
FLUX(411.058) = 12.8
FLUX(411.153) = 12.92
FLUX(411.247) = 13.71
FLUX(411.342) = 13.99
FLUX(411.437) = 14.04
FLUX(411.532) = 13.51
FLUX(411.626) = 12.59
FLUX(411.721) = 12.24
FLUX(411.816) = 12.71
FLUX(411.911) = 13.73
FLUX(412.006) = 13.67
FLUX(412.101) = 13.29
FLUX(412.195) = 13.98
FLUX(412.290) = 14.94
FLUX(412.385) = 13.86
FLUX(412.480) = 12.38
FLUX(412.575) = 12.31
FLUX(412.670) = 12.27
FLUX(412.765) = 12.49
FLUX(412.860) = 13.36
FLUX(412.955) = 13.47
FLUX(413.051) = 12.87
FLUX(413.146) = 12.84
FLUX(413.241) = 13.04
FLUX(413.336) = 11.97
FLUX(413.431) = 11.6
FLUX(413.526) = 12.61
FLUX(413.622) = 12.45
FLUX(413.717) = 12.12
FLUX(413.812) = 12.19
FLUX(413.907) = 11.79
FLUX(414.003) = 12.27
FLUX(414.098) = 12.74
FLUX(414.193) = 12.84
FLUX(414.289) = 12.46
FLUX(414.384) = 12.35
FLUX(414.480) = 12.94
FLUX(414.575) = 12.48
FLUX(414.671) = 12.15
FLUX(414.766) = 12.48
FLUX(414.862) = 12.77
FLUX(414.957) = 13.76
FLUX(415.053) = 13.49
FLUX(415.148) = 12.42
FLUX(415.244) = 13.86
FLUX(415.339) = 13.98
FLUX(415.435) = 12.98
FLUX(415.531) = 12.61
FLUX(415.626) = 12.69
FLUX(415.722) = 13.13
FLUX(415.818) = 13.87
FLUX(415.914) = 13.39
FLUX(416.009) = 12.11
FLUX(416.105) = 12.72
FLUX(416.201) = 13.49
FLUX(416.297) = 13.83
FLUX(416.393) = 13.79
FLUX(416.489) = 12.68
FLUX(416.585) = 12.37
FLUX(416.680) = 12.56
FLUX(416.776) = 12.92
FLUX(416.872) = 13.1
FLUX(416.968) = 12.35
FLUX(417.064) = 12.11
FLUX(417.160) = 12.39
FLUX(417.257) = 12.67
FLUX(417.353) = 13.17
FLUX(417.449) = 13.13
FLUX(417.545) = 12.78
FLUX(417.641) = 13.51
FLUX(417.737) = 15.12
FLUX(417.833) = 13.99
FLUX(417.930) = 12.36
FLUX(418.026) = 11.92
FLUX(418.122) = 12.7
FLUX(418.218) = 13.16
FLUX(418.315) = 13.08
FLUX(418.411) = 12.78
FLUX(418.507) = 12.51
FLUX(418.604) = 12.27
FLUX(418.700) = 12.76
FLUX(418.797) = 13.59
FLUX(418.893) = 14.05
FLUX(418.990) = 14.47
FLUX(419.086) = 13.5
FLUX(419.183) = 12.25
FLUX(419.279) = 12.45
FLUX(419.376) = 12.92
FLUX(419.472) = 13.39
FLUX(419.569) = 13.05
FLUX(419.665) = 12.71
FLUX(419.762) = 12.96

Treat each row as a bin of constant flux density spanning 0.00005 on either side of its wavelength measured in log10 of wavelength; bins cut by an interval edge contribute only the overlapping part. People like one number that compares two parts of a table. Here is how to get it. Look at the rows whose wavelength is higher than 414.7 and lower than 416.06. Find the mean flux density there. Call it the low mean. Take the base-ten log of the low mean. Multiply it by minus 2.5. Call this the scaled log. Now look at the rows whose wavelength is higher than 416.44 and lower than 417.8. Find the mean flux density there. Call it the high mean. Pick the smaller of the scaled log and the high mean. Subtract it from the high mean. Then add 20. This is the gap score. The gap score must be 35.7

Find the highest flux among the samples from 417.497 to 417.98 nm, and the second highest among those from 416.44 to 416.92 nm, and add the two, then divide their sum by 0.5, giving 56.1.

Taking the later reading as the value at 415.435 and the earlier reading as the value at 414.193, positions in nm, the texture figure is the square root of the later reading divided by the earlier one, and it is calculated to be 1.01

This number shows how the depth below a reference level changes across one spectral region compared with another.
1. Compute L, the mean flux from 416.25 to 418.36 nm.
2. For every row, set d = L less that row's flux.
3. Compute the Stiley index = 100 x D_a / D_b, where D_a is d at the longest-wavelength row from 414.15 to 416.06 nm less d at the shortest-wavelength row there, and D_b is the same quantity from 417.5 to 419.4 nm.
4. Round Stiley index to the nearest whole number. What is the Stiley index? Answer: -521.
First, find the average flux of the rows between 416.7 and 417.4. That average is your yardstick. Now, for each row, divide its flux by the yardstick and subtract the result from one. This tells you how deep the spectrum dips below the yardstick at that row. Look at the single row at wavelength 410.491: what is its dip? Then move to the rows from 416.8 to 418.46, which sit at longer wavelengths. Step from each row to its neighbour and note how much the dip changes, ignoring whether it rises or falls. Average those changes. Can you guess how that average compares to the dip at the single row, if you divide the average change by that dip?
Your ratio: -1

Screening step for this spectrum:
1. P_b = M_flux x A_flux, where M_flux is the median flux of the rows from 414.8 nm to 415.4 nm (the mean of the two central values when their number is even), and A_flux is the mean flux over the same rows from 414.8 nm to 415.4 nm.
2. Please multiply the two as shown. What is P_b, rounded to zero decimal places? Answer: 182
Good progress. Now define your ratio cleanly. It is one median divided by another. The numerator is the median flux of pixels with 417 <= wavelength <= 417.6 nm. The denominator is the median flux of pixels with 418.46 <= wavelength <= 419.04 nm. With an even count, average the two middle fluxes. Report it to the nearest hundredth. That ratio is 0.97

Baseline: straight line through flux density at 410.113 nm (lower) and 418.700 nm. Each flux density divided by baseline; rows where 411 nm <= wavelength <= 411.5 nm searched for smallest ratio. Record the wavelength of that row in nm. 411.058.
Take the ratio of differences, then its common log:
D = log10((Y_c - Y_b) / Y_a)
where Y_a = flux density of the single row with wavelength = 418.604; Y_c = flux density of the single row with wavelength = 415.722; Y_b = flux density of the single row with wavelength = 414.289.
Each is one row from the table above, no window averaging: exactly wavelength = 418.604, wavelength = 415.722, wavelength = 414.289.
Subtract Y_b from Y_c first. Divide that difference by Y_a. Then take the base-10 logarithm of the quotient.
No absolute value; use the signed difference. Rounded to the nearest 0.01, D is -1.26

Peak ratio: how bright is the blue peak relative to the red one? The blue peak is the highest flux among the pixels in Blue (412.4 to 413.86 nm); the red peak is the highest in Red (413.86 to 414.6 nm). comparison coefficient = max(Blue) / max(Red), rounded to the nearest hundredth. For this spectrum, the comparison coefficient 1.04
